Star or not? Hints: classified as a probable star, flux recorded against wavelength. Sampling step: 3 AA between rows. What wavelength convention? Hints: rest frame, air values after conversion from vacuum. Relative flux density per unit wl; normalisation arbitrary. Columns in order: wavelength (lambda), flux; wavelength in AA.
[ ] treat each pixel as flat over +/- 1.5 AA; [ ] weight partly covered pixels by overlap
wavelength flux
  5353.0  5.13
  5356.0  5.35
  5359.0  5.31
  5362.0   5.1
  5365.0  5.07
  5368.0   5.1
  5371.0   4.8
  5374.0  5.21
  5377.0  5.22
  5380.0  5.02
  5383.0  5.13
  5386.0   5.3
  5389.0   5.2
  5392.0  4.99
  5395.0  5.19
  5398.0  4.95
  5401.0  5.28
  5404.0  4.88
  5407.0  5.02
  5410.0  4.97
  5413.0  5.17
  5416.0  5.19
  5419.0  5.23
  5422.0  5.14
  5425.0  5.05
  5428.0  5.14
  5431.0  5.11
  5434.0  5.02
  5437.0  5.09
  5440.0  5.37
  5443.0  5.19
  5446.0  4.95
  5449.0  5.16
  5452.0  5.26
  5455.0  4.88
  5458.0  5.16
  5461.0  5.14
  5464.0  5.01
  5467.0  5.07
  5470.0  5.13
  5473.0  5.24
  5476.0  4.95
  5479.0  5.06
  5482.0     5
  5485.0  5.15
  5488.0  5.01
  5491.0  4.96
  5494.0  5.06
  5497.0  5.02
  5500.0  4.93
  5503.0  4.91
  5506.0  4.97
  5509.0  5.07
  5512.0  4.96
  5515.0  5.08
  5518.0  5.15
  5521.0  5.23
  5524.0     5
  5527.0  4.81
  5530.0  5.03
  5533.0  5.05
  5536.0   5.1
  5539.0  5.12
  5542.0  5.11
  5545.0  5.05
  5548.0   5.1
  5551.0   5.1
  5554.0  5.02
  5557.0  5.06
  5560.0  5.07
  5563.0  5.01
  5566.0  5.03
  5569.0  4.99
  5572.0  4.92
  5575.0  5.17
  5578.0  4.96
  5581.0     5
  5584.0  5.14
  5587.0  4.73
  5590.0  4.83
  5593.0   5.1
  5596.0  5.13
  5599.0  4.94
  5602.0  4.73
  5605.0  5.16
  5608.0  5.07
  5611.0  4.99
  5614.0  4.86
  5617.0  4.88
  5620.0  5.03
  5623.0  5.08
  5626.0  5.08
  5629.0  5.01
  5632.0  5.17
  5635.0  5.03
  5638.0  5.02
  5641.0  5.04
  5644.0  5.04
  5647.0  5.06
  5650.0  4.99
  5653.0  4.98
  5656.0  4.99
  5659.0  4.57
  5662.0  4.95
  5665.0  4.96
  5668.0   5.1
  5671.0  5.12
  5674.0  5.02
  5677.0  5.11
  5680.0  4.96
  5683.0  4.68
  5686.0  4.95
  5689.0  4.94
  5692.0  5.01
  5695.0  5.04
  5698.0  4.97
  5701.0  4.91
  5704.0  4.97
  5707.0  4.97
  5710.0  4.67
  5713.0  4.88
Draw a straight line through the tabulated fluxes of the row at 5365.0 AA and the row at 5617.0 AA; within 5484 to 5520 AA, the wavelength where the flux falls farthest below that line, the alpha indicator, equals 5503.0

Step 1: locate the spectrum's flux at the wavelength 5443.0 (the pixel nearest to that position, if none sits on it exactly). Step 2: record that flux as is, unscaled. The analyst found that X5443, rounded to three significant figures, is 5.19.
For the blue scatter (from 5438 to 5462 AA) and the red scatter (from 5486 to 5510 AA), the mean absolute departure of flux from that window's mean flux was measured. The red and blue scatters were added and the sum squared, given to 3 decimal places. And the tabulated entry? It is 0.026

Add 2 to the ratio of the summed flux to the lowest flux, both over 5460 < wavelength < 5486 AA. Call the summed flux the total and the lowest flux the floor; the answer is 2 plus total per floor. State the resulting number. 11.2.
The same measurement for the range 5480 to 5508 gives 11.2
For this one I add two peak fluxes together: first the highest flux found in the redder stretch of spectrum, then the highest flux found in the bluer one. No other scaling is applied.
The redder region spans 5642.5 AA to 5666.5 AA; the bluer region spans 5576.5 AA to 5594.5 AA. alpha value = 10.20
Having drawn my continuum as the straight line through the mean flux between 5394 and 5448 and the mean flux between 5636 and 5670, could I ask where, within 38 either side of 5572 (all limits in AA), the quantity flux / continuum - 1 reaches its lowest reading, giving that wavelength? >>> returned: 5587.0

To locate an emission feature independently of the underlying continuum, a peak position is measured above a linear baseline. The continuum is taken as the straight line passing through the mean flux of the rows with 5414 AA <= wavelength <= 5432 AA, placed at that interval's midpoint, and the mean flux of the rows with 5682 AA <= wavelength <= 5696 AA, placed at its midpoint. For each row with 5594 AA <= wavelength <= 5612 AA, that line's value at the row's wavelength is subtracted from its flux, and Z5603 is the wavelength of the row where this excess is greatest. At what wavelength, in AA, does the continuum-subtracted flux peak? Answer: 5605.0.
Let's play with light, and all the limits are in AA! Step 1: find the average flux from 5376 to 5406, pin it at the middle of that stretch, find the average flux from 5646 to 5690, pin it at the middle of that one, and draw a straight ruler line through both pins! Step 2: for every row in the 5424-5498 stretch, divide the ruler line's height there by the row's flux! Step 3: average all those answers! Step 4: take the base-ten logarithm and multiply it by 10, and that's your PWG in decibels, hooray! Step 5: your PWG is -0.01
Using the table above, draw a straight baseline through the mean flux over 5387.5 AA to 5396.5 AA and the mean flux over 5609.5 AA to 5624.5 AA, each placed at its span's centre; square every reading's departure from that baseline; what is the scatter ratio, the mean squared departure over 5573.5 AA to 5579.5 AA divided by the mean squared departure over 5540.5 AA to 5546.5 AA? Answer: 3.5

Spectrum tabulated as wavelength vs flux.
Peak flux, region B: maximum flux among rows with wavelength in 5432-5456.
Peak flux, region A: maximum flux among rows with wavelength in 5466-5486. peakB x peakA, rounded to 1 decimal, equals 28.1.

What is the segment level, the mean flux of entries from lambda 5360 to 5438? 5.10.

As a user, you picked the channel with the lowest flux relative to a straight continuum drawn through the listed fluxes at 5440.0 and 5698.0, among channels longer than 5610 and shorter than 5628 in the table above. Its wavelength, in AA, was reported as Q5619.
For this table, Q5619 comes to 5614.0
